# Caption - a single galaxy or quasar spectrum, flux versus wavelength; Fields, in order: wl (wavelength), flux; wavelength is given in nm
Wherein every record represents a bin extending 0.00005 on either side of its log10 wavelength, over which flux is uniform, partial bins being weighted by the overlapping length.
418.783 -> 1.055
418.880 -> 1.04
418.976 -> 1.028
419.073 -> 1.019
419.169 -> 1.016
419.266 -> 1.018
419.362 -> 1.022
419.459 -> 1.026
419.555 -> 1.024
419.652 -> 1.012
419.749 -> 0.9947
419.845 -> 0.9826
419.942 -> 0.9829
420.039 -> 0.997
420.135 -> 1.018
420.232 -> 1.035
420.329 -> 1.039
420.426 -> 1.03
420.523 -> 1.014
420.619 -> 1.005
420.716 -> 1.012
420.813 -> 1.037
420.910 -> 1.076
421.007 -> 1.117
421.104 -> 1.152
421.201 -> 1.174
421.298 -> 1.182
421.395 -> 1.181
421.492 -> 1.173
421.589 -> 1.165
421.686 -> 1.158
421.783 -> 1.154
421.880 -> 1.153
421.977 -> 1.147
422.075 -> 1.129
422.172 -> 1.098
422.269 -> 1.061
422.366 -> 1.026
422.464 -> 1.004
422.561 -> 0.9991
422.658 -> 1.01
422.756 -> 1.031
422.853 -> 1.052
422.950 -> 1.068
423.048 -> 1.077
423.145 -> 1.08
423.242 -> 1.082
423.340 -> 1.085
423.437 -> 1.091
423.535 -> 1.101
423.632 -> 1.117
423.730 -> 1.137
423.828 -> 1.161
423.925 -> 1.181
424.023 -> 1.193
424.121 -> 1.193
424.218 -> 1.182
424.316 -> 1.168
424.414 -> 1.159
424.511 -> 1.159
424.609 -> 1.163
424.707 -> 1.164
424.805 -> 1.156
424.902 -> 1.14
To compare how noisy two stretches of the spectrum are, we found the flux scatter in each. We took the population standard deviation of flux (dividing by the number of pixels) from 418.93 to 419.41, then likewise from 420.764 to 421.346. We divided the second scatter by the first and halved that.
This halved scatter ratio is 6.3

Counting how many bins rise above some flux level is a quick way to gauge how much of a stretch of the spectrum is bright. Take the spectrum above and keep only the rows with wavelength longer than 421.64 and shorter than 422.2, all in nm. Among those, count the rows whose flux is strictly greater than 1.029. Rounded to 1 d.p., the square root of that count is 2.4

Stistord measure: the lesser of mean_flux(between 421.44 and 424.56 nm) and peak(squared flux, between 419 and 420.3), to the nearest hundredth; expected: 1.07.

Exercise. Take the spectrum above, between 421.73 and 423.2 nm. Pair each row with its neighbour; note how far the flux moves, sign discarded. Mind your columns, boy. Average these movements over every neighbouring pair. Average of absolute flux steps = 0.0168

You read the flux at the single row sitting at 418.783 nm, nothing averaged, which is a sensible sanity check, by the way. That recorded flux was 1.055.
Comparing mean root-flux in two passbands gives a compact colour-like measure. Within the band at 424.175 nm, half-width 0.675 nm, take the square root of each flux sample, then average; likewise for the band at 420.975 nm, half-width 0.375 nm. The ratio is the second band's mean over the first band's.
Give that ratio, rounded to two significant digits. 0.97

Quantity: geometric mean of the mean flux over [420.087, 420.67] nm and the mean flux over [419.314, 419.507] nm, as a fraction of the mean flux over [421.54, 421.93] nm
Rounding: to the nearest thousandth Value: 0.884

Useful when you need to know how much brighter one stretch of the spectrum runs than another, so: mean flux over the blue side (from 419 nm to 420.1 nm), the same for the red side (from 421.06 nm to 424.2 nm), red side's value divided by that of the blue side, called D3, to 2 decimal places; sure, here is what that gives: 1.10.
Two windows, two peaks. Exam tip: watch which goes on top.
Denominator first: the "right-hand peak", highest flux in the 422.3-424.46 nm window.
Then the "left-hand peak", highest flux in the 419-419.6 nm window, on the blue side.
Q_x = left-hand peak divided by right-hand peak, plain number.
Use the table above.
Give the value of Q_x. 0.86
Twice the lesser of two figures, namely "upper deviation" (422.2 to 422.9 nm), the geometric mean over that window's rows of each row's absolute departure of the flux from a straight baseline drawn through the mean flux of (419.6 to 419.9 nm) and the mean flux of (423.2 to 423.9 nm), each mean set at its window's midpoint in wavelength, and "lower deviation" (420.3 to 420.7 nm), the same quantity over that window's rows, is 0.03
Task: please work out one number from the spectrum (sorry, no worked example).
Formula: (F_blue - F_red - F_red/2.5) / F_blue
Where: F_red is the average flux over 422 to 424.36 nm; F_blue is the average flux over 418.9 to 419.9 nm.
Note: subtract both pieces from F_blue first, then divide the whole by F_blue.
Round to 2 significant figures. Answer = -0.51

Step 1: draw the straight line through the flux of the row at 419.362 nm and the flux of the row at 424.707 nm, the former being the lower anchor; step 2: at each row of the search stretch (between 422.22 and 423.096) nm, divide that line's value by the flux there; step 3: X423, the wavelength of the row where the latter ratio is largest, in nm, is 422.561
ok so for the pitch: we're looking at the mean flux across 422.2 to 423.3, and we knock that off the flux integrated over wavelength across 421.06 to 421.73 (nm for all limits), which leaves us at -0.3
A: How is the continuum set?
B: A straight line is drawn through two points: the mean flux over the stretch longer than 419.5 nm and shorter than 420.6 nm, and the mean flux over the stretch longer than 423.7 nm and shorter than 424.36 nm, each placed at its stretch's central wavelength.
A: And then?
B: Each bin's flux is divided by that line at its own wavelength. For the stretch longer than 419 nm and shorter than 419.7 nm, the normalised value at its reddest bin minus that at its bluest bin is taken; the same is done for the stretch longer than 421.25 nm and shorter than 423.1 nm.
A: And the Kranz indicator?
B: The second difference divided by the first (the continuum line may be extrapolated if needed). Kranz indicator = 5.1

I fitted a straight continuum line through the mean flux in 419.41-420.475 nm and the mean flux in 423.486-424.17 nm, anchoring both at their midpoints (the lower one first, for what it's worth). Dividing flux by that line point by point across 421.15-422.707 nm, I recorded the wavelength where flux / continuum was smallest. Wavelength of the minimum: 422.561 nm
